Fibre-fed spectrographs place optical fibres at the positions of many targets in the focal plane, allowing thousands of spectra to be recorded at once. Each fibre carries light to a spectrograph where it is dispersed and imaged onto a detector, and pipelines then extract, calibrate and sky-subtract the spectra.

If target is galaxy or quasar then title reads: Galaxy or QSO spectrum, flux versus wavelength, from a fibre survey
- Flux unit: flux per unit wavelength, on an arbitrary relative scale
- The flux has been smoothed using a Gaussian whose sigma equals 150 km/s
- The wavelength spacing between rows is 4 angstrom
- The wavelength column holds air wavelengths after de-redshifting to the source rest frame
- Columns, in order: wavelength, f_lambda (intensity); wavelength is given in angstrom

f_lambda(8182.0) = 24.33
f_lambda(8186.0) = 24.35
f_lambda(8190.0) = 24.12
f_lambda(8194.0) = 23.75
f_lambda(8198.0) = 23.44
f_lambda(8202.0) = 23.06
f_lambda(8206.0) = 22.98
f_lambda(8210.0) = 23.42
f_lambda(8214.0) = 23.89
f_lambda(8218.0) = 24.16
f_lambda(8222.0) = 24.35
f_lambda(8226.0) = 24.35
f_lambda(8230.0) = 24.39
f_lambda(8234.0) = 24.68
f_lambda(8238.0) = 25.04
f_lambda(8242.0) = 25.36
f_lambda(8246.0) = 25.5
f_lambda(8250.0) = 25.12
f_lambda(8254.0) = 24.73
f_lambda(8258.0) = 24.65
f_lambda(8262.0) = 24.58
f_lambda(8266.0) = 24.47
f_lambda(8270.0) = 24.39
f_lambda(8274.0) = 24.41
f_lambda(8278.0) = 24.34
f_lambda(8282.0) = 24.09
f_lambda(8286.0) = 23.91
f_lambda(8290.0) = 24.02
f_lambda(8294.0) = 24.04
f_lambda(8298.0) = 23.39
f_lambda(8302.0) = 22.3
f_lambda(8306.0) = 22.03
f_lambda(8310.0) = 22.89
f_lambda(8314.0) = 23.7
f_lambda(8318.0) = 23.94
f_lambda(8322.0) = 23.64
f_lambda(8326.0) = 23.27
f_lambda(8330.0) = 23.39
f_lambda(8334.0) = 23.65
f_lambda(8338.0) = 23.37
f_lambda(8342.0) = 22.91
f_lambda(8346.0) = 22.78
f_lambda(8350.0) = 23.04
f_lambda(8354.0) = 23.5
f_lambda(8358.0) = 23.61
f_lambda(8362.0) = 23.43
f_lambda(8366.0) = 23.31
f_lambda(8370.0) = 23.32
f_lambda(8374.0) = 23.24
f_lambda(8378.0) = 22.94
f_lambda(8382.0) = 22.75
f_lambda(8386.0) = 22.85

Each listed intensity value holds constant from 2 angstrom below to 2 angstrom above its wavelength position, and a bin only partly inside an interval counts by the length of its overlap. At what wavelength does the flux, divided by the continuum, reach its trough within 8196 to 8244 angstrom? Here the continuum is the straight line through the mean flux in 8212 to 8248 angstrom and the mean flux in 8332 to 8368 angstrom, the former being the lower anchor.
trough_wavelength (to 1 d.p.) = 8206.0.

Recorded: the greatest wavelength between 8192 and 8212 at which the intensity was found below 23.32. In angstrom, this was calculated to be 8206.0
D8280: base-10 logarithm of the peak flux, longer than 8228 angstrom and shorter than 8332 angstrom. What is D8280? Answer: 1.41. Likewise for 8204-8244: 1.40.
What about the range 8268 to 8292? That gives 1.39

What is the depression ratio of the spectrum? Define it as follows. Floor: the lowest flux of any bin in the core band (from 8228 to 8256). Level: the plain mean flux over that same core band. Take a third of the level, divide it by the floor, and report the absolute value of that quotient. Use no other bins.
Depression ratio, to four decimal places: 0.3413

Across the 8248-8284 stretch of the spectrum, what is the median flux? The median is 24.5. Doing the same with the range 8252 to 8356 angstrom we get 23.7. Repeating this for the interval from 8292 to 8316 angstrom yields 23.1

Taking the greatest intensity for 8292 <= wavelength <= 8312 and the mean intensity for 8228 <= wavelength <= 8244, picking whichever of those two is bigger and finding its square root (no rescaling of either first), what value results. 4.987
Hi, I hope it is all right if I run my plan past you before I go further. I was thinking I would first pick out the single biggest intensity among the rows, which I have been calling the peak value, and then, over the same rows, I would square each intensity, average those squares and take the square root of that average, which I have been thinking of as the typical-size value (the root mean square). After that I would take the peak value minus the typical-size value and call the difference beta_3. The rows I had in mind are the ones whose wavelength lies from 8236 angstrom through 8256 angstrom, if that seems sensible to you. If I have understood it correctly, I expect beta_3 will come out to 0.35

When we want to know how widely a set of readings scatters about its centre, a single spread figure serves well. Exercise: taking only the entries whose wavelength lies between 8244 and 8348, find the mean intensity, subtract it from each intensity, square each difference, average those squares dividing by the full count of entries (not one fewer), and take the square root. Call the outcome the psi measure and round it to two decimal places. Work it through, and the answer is 0.82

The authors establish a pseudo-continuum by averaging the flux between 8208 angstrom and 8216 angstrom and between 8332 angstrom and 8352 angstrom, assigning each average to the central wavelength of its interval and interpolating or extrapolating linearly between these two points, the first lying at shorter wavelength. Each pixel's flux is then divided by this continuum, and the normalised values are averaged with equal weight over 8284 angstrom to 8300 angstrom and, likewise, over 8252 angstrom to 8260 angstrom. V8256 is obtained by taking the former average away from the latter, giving 0.030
